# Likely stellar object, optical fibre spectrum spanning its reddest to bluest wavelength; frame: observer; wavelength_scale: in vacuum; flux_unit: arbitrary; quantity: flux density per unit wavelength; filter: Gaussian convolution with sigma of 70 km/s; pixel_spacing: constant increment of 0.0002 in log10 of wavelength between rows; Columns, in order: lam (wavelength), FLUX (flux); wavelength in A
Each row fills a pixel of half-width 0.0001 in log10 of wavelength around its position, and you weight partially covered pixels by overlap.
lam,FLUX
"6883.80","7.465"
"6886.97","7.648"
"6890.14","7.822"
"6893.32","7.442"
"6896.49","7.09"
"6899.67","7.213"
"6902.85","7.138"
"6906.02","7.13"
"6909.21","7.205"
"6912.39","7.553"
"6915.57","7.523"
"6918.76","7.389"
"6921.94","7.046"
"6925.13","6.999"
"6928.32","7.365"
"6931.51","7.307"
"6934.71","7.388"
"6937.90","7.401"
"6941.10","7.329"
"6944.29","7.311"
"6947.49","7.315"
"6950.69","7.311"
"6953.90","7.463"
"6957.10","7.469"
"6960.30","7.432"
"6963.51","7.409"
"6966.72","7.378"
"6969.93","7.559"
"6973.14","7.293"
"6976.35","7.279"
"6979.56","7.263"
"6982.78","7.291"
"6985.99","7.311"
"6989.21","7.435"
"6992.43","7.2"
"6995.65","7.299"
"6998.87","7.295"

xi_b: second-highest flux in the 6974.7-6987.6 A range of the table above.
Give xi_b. 7.291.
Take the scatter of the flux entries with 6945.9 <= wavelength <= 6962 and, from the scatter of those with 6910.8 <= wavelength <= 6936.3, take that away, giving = 0.12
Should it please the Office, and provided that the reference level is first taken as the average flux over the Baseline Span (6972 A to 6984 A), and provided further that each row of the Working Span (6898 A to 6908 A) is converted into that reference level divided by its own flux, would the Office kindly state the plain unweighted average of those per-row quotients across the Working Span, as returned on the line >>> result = 1.02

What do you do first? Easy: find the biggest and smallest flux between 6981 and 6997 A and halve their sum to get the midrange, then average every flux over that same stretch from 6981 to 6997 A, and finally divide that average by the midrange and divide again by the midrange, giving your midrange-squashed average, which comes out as 0.136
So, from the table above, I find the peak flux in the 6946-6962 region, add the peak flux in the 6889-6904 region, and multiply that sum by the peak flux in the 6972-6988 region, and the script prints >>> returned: 112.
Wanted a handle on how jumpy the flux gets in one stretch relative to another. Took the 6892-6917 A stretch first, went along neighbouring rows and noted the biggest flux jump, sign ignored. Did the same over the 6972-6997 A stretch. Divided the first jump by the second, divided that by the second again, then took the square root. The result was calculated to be 2.5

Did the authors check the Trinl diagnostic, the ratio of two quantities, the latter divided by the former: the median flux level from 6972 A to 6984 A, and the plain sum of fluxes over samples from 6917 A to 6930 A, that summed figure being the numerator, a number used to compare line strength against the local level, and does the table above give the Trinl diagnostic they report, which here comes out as 3.95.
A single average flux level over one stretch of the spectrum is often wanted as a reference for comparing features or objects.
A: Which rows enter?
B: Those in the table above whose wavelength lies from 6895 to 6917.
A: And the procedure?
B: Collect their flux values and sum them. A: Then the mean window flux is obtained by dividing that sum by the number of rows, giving 7.26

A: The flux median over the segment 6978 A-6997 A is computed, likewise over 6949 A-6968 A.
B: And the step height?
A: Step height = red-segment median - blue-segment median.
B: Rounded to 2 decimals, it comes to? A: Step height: -0.13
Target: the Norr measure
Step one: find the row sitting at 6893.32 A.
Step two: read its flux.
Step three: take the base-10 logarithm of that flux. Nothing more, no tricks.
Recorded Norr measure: 0.872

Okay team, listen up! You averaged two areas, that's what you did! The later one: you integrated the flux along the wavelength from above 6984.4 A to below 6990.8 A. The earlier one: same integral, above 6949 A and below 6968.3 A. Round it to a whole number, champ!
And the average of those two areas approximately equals 95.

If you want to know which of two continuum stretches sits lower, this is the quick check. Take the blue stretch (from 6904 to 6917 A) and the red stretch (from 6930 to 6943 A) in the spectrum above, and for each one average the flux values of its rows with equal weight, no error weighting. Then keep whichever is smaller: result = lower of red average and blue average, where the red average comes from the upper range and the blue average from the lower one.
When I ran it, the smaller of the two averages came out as 7.35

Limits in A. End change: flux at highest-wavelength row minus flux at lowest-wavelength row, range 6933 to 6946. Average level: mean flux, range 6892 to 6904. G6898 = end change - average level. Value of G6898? -7.30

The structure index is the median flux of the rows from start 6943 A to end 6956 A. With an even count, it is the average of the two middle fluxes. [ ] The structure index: 7.31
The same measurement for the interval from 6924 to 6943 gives 7.35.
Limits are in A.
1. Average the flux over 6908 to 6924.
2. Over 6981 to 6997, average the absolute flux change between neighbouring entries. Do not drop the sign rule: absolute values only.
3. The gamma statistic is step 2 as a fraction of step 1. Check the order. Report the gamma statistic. 0.016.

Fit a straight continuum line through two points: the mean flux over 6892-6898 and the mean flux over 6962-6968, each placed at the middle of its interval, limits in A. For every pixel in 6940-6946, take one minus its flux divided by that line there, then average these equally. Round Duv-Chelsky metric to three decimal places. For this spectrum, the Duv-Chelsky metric 0.004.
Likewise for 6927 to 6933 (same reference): -0.001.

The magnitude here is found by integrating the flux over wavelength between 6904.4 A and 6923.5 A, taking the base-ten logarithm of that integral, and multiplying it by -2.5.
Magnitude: -5.36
